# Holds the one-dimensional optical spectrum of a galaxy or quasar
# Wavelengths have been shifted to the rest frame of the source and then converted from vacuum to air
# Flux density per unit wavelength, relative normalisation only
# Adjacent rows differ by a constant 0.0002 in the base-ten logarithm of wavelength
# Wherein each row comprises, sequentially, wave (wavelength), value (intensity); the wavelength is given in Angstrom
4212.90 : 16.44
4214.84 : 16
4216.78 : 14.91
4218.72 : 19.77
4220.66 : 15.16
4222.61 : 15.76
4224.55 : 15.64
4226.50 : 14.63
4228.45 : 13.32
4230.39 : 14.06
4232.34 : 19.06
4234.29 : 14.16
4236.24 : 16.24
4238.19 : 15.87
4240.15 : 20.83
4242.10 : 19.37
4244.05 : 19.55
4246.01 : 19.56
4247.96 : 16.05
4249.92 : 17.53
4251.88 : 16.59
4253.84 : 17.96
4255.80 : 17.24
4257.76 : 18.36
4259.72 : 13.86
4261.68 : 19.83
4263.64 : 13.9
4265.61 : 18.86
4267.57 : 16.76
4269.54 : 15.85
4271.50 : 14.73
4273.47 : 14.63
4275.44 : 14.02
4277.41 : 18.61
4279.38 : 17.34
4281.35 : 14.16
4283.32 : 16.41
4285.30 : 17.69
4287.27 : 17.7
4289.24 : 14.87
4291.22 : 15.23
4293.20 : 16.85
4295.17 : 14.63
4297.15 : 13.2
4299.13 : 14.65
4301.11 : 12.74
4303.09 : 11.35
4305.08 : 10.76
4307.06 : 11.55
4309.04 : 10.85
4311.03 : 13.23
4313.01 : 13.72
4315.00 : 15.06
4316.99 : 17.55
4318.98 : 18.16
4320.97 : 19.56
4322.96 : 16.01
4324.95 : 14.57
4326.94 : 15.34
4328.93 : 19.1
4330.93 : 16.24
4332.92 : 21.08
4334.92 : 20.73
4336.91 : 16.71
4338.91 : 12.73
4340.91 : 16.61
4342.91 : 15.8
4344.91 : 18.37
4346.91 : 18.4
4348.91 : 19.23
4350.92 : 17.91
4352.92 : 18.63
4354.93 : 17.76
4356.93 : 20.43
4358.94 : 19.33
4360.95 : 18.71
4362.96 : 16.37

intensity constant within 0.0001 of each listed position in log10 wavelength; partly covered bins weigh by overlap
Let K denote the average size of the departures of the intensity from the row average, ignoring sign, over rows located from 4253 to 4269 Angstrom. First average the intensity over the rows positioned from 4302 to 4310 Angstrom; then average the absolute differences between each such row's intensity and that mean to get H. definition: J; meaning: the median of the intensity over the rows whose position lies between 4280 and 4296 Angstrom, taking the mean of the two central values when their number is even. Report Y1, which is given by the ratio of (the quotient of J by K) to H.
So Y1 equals 29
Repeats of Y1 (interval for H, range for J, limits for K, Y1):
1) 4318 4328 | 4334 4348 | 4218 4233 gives 6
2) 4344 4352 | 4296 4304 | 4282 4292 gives 32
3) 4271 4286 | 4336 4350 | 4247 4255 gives 15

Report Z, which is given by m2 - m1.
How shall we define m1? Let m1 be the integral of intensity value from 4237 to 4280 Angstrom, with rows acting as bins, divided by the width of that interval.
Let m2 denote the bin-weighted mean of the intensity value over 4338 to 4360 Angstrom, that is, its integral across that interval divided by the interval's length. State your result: 0.6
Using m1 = 17.1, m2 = 17.8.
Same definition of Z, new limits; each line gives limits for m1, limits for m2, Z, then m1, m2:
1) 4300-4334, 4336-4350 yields 1.7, 15.1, 16.8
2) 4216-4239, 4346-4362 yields 3.1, 15.7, 18.8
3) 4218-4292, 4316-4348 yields 0.7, 16.6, 17.3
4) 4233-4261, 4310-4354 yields -0.4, 17.4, 17.0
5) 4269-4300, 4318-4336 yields 2.2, 15.7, 17.9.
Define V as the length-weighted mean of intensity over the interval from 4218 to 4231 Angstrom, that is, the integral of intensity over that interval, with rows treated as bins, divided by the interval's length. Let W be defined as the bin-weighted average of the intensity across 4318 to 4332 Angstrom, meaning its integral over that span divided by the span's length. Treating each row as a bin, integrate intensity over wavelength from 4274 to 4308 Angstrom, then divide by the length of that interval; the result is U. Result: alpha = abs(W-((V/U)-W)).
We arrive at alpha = 33.0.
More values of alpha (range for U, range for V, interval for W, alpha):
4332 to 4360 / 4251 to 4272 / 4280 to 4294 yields 31.4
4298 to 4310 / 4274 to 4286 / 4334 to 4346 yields 32.3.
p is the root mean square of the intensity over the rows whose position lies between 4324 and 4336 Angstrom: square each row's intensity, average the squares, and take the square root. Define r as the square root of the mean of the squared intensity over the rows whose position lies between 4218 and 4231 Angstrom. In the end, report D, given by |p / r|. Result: 1.16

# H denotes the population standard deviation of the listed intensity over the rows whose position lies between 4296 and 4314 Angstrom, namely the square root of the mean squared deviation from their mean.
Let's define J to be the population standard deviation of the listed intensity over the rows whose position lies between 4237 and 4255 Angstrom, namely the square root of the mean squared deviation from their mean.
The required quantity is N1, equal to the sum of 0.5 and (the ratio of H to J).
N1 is 1.28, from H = 1.30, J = 1.67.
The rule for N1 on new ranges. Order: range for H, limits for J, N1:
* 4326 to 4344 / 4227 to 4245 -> 1.46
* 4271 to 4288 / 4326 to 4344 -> 1.16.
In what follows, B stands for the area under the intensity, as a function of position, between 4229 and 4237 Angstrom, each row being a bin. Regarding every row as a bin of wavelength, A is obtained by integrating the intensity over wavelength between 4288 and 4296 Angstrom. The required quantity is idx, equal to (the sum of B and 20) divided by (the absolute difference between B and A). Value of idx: 72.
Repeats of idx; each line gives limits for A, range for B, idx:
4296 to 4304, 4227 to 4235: 8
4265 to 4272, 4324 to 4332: 10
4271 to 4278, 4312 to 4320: 7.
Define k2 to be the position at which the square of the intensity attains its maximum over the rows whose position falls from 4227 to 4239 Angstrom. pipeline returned 4232.34 Angstrom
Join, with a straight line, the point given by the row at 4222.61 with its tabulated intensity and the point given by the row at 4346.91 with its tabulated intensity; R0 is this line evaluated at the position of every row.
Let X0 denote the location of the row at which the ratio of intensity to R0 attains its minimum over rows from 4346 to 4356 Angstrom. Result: 4354.93 Angstrom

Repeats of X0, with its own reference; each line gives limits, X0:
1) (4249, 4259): 4251.88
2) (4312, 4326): 4313.01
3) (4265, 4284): 4275.44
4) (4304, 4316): 4305.08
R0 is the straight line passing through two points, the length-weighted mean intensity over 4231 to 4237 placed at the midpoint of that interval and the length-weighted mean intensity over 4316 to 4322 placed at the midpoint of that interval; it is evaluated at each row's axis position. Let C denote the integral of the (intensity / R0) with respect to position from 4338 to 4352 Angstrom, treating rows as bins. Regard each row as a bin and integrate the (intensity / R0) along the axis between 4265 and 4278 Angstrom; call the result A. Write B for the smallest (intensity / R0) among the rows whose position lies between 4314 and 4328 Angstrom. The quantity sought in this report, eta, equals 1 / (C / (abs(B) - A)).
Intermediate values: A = 12.1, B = 0.79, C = 12.5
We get -0.903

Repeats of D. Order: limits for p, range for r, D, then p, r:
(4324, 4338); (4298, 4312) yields 1.46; 17.8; 12.2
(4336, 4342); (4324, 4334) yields 0.89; 15.5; 17.4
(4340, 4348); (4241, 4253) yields 0.95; 17.3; 18.2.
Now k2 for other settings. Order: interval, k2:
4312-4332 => 4320.97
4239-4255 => 4240.15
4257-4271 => 4261.68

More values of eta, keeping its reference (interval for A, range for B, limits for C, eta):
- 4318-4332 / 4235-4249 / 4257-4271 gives -0.869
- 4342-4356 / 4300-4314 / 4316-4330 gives -0.970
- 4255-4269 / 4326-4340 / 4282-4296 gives -1.035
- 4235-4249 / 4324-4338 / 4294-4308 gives -1.464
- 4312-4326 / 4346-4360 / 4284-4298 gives -0.925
